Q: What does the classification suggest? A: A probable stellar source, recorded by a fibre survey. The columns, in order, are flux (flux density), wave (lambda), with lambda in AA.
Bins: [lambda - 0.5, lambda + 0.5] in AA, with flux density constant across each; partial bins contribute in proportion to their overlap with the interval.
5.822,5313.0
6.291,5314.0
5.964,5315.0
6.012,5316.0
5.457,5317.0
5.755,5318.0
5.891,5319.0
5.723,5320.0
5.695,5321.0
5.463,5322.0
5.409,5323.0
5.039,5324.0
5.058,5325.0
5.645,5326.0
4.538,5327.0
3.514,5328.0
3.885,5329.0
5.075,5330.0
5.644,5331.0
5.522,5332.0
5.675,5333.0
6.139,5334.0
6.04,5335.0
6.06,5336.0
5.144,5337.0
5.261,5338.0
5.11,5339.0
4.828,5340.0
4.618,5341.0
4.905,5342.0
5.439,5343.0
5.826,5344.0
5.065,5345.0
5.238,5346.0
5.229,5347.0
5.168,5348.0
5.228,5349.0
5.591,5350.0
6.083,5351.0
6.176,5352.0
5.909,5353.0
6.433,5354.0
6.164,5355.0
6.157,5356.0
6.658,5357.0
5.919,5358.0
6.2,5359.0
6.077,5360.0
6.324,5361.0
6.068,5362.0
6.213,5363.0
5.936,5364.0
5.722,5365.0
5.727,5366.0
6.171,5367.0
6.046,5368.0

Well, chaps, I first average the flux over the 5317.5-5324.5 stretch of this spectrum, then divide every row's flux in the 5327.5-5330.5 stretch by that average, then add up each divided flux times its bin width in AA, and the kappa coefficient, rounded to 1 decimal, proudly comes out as 2.2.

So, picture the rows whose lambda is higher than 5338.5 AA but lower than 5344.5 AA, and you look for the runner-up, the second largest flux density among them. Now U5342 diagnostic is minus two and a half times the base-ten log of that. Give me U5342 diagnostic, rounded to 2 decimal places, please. -1.84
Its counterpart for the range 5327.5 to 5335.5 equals -1.95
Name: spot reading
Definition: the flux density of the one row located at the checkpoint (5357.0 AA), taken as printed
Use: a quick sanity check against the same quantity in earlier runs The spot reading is 6.658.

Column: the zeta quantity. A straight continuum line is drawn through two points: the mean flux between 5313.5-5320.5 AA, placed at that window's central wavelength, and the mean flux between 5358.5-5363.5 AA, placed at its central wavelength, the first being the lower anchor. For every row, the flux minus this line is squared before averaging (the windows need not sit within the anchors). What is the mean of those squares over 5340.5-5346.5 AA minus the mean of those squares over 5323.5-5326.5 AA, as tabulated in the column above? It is 0.4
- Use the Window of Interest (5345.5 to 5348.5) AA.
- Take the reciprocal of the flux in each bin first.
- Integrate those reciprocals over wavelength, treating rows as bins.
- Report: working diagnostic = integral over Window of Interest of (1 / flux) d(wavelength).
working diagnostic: 0.58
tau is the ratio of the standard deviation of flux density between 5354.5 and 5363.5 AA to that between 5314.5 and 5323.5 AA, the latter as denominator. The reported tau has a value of 0.91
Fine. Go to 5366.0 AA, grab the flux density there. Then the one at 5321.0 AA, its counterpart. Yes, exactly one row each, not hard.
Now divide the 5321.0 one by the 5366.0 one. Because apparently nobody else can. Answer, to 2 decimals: 0.99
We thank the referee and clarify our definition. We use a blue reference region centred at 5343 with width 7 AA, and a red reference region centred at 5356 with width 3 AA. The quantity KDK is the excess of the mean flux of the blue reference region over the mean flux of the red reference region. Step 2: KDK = -1.2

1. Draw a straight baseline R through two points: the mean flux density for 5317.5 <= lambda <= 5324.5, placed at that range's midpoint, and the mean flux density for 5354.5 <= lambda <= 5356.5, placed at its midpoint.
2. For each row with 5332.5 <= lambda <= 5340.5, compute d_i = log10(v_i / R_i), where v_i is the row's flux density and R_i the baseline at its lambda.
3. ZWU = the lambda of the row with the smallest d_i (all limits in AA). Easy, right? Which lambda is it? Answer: 5340.0 AA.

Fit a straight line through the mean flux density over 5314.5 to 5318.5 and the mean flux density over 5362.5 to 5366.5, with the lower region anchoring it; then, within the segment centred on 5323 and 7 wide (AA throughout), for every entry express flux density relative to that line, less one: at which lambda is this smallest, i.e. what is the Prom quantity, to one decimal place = 5324.0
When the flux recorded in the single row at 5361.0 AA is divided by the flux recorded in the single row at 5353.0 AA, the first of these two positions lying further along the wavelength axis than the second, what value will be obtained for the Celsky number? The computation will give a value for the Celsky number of 1.07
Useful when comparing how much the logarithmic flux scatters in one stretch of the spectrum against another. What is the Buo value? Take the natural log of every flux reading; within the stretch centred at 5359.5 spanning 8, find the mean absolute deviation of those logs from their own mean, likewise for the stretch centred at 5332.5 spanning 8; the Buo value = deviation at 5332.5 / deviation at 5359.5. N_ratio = 4.4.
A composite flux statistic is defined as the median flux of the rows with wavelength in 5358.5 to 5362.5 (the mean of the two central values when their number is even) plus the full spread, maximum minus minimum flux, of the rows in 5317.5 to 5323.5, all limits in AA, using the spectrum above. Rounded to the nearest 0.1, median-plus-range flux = 6.6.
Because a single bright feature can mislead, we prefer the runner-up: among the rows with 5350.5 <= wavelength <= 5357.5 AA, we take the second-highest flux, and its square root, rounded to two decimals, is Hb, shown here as 2.54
